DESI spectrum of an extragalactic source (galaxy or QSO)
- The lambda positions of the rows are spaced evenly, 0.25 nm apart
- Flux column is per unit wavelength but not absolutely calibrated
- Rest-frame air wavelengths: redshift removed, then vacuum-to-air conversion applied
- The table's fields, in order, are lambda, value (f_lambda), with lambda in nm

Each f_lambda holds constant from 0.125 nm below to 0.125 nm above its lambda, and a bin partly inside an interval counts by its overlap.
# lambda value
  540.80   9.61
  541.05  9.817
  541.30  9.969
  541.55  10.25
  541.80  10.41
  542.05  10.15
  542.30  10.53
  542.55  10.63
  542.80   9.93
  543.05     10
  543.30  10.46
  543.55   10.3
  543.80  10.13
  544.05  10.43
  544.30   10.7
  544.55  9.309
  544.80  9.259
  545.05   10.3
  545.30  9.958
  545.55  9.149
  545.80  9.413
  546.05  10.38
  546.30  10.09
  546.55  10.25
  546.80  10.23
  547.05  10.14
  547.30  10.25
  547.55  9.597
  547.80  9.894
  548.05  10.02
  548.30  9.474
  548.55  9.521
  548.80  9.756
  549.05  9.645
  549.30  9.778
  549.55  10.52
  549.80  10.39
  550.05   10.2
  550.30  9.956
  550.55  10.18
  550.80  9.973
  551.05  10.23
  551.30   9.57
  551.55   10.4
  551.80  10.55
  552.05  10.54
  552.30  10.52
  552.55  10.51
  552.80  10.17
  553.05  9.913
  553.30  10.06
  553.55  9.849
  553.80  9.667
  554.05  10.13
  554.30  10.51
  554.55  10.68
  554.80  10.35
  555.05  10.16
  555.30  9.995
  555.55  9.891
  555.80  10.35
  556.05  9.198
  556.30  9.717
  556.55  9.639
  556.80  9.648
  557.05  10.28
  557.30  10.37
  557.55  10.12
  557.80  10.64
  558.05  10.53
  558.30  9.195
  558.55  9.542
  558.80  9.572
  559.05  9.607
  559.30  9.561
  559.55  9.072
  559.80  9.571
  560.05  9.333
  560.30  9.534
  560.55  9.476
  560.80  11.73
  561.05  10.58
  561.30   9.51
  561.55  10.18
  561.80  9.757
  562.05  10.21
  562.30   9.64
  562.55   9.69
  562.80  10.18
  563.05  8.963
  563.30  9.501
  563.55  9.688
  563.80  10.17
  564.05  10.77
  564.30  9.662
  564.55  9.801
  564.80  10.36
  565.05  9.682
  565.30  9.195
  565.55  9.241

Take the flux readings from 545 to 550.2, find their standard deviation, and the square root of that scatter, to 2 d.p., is 0.61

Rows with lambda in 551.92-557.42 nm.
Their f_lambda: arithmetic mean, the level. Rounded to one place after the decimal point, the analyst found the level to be 10.1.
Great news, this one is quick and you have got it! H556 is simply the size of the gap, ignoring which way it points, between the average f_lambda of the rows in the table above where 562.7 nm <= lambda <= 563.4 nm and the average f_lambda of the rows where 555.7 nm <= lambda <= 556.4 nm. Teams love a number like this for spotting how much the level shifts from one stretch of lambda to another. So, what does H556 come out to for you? 0.21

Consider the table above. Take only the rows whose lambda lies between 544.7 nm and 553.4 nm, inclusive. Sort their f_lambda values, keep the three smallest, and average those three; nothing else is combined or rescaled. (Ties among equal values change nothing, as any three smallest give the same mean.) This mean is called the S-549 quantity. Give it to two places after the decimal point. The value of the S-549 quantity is 9.27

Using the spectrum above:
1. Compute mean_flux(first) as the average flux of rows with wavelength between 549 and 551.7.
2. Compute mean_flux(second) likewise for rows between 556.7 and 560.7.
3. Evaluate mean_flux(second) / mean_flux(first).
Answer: 0.968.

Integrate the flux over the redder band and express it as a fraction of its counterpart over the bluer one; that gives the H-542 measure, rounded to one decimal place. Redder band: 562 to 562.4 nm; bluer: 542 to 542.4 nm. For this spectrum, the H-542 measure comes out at 1.0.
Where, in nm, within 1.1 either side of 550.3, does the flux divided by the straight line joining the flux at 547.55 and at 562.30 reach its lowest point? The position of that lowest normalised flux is 551.30 nm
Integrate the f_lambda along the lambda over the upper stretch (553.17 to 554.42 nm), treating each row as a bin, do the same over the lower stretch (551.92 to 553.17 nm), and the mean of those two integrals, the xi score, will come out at 12.7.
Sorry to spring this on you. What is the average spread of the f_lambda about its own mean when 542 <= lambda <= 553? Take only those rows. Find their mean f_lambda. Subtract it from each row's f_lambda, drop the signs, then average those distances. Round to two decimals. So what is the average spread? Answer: 0.33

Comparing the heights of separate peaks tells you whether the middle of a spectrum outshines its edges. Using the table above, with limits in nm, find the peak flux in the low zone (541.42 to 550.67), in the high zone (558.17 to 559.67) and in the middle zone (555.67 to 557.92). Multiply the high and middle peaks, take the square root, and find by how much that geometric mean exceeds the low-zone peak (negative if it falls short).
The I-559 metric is -0.6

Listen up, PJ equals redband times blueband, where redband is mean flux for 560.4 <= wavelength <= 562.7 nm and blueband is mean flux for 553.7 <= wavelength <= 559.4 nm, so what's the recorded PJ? 101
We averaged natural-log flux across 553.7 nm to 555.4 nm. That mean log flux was 2.32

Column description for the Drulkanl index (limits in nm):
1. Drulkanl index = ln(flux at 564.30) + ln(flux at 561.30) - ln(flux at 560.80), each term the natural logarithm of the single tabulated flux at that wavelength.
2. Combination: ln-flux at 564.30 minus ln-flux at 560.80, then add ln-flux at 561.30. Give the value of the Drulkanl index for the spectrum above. 2.06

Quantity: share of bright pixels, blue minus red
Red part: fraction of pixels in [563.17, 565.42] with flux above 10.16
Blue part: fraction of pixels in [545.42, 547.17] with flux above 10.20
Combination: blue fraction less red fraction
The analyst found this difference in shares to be 0.10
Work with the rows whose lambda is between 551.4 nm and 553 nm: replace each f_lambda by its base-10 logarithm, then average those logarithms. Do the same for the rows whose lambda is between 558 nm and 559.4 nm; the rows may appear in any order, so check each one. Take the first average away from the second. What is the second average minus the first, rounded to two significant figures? -0.034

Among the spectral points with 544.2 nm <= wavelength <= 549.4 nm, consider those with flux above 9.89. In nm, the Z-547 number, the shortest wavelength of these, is 544.30 nm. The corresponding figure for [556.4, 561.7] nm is 557.05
